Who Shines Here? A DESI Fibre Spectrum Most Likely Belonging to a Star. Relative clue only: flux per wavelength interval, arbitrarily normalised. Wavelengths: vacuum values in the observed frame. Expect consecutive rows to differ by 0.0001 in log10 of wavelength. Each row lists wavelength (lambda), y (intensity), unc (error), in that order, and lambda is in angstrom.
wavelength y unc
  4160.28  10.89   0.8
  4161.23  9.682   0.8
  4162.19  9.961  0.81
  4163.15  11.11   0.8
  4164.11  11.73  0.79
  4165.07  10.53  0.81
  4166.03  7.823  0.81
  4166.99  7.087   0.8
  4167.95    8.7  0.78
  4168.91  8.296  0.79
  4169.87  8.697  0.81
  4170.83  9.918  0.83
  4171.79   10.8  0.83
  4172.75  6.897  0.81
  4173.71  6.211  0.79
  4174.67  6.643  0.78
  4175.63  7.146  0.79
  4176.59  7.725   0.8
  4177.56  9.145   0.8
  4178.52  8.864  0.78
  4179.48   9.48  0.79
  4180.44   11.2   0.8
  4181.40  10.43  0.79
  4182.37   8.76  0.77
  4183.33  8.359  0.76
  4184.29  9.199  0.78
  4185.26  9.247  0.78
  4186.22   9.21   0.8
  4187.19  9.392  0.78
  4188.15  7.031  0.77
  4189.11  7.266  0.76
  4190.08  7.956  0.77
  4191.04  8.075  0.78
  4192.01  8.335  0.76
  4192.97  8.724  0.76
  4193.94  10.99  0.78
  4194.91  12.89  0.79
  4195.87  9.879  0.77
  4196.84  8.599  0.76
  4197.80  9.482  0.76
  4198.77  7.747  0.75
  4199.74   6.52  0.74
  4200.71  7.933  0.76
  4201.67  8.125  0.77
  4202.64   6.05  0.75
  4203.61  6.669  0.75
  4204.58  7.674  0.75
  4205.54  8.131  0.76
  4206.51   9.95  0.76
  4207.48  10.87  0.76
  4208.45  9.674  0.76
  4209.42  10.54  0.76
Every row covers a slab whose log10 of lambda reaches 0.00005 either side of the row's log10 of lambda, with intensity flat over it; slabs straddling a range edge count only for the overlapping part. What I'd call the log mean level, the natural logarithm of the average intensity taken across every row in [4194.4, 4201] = 2.20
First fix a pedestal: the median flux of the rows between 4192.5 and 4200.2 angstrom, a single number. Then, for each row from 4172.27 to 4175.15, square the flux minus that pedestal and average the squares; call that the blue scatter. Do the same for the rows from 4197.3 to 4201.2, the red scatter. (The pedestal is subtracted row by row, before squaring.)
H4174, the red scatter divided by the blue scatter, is 0.39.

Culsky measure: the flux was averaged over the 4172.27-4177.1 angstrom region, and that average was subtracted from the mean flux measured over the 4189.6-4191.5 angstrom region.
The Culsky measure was 1.1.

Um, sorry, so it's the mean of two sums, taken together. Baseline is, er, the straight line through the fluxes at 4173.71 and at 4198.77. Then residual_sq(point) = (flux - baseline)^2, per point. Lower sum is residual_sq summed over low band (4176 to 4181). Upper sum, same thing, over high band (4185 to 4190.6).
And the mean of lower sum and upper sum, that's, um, 30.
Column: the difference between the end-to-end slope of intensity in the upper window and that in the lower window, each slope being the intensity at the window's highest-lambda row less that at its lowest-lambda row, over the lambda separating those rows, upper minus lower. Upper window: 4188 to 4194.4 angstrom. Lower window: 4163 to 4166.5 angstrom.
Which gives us 1.8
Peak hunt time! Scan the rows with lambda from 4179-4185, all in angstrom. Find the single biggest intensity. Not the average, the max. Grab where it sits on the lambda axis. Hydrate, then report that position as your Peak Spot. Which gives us 4180.44 angstrom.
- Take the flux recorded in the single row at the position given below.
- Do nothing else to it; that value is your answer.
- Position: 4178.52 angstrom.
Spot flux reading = 8.864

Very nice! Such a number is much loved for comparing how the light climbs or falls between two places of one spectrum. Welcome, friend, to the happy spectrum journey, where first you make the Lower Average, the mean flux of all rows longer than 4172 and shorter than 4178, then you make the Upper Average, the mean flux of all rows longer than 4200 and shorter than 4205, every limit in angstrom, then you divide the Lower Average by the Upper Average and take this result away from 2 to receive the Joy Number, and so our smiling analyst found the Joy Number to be 1.0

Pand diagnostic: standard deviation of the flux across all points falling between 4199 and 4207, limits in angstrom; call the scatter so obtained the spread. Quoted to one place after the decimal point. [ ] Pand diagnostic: 1.2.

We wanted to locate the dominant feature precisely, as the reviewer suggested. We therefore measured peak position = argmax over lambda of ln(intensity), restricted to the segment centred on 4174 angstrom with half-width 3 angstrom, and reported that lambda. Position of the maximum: 4171.79 angstrom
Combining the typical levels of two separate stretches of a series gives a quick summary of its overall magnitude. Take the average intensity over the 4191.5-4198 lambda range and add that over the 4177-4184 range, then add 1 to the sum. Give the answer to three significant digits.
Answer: 20.3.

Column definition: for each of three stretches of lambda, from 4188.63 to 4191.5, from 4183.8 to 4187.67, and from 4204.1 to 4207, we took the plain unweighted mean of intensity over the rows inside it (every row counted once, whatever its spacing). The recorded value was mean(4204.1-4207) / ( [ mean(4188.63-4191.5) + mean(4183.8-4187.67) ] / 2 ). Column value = 1.01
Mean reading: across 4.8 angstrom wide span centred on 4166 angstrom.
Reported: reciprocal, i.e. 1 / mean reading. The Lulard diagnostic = 0.109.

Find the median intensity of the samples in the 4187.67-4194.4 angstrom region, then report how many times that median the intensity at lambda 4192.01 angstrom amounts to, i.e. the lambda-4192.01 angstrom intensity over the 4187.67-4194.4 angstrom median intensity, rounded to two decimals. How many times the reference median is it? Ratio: 1.03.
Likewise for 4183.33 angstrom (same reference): 1.04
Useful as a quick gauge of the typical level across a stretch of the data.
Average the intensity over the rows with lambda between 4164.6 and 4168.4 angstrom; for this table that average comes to 8.5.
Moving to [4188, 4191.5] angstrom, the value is 7.6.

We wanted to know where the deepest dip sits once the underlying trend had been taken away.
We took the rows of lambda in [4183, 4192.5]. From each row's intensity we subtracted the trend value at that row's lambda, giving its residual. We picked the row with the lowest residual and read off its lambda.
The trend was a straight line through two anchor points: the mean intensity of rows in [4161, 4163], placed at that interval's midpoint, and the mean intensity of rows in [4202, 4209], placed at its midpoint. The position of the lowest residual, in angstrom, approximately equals 4188.15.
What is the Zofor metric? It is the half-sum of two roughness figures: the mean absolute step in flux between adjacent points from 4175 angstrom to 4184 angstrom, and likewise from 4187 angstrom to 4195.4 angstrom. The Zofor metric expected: 0.98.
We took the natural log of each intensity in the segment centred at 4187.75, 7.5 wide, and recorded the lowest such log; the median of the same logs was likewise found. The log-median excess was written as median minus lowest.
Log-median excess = 0.20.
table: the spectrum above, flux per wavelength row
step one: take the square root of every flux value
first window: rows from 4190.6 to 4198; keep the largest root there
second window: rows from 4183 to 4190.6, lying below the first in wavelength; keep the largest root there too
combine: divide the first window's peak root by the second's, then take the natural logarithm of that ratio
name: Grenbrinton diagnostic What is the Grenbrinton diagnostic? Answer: 0.16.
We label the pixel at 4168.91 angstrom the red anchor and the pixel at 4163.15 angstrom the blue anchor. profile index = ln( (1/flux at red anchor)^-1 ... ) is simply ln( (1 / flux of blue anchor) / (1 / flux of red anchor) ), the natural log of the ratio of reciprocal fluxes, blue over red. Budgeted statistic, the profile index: -0.29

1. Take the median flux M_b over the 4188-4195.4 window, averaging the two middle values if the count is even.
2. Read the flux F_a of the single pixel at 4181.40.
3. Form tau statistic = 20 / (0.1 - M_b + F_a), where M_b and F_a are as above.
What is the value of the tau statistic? 8.6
